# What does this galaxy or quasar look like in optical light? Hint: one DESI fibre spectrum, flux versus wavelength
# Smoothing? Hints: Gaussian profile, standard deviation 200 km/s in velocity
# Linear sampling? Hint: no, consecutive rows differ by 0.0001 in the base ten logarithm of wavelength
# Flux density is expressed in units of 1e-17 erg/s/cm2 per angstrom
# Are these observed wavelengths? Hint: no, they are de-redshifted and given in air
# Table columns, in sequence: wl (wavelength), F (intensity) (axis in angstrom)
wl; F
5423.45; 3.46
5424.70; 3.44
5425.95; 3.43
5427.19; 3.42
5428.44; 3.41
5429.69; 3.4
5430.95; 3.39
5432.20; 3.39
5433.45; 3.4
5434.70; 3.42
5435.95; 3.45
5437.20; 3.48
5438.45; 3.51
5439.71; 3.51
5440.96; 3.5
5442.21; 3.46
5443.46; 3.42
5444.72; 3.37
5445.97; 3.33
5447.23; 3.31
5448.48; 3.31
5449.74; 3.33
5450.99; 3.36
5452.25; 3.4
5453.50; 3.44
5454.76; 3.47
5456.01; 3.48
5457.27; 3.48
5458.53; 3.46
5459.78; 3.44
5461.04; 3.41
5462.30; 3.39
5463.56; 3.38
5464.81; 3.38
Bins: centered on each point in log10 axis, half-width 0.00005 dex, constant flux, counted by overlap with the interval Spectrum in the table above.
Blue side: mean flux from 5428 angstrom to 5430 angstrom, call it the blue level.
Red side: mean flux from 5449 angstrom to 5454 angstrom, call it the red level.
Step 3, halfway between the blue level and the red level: 3.39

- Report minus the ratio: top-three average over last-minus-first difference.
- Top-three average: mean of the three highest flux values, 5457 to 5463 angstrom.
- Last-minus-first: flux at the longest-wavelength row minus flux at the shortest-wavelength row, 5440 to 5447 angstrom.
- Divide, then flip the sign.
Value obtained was 20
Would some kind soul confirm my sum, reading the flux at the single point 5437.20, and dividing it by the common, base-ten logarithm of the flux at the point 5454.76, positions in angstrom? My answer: 6.44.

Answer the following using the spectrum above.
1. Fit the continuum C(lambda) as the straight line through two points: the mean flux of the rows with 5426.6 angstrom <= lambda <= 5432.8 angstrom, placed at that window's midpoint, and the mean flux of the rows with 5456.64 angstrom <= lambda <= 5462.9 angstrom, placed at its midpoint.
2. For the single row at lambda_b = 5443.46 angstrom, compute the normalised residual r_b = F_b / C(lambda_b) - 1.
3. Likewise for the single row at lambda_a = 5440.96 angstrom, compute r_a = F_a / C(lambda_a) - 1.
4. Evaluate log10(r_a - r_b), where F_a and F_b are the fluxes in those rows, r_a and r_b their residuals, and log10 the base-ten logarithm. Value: -1.6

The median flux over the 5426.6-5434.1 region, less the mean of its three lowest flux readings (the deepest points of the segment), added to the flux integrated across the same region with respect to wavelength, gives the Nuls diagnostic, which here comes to 25.5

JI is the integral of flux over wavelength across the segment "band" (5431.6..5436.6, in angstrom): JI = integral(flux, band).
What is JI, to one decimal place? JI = 17.1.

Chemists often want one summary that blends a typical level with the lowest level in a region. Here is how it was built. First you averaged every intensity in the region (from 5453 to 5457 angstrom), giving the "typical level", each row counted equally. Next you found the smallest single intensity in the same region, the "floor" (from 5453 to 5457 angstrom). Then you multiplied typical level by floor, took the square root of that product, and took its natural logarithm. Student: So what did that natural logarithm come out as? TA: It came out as 1.24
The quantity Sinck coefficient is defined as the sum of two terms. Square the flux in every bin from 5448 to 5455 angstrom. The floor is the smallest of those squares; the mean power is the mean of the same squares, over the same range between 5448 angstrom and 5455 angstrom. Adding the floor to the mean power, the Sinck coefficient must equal 22.4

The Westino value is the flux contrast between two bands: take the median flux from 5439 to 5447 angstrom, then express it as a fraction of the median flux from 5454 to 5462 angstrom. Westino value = 0.99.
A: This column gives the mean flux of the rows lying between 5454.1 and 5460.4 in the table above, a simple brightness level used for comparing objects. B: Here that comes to 3.47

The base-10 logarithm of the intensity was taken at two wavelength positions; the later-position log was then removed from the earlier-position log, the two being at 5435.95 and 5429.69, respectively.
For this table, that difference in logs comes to -0.0063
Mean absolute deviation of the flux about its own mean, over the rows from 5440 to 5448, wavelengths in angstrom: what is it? 0.062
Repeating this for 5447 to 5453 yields 0.030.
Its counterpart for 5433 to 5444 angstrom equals 0.035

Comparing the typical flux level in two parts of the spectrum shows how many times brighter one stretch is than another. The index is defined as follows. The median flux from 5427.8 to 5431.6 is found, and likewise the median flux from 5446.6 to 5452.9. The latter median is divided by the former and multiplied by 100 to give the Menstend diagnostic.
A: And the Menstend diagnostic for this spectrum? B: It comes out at 98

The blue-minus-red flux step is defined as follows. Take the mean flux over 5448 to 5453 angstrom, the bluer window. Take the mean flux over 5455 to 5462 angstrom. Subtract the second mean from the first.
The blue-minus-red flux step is -0.10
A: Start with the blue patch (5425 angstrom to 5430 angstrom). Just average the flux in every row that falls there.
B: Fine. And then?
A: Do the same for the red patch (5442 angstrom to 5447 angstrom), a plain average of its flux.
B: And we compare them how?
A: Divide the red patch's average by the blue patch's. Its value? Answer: 0.99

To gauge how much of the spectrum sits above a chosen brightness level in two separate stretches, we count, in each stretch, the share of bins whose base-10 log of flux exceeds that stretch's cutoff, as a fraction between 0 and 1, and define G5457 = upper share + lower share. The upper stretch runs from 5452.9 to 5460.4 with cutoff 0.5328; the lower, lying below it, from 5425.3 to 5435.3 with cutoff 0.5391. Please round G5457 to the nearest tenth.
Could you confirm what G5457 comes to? 1.0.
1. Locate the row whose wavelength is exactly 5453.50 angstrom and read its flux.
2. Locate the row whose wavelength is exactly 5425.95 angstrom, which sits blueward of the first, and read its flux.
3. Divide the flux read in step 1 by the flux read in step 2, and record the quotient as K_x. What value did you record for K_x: 1.00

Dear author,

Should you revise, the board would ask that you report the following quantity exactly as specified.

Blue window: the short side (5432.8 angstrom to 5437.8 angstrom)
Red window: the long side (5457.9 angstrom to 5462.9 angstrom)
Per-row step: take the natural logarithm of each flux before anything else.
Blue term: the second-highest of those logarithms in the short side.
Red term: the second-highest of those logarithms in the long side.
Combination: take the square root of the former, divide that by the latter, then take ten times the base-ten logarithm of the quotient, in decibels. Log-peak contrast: -0.454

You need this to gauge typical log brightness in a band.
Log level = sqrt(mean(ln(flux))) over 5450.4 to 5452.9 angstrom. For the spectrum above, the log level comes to 1.10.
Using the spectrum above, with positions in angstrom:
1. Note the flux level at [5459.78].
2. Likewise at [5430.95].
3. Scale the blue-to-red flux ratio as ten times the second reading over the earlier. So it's 9.9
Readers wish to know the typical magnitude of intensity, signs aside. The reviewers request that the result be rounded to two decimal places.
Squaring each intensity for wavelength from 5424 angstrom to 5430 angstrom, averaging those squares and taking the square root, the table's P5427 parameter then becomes 3.42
